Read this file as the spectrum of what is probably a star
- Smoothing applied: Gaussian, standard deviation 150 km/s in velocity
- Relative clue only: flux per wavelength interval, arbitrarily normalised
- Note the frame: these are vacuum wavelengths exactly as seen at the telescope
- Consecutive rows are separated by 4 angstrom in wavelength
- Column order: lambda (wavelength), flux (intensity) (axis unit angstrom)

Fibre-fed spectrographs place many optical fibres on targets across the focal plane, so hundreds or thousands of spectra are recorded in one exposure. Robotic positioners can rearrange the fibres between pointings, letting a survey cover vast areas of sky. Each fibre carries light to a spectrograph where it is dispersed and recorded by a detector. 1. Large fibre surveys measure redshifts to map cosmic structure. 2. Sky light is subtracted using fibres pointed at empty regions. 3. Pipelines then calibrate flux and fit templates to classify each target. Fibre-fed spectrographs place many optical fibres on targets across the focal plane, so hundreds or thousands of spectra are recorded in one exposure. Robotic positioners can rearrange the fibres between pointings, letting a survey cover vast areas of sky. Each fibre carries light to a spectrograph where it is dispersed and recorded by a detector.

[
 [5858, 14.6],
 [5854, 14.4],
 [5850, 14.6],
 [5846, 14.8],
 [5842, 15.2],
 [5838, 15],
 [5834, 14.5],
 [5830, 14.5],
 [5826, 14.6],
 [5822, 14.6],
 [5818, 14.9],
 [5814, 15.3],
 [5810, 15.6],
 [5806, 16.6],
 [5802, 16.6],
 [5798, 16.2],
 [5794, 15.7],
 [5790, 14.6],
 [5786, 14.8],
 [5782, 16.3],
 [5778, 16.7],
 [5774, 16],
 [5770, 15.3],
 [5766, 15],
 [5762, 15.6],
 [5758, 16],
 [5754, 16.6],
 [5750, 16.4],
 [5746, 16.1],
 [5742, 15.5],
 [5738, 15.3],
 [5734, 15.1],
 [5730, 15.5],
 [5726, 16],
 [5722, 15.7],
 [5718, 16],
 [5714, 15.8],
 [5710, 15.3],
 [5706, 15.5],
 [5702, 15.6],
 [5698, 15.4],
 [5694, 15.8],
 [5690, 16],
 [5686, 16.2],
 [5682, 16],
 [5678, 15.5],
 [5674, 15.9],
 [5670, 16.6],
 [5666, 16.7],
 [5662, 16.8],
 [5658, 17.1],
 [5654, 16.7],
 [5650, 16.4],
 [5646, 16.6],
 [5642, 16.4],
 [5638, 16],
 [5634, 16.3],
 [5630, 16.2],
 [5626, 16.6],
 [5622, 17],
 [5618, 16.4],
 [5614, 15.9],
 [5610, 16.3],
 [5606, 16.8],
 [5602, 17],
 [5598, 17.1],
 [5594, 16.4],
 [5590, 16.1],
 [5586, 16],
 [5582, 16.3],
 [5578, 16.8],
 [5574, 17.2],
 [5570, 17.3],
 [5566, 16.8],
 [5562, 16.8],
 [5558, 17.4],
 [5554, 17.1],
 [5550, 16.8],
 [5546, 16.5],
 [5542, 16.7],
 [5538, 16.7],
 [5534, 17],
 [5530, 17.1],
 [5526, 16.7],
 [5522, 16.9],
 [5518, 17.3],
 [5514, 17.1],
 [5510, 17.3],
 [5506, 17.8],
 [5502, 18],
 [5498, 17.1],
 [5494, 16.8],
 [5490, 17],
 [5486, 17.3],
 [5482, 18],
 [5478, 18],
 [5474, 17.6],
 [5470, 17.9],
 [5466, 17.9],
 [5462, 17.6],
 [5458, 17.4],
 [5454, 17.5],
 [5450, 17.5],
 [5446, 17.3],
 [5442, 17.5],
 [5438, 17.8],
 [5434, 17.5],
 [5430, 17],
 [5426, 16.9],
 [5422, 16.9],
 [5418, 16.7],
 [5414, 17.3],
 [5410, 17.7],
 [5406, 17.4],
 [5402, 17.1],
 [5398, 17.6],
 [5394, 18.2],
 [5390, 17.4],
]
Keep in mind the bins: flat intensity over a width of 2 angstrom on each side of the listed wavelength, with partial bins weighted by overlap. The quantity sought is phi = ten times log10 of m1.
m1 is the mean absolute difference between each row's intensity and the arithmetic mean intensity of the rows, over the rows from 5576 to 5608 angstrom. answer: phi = -4.4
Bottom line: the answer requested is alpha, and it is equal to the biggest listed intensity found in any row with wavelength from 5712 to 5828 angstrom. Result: 16.7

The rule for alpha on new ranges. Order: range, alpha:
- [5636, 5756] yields 17.1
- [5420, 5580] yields 18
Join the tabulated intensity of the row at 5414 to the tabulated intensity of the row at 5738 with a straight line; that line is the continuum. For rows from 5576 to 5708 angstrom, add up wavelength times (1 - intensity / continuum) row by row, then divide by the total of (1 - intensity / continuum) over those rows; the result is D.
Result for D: 5642.5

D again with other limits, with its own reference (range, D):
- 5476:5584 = 5527.1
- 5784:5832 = 5802.5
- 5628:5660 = 5649.1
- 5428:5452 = 5442.8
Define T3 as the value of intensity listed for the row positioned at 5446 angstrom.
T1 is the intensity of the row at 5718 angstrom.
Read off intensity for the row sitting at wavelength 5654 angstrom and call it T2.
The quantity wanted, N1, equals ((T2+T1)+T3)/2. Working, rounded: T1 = 16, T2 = 16.7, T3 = 17.3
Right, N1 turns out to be 25.0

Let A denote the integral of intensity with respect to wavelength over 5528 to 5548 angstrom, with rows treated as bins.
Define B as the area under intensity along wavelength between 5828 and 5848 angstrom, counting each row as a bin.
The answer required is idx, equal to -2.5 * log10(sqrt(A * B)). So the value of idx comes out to -6.25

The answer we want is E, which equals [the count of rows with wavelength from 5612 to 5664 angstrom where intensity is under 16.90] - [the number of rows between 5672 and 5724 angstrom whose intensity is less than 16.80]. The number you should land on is -2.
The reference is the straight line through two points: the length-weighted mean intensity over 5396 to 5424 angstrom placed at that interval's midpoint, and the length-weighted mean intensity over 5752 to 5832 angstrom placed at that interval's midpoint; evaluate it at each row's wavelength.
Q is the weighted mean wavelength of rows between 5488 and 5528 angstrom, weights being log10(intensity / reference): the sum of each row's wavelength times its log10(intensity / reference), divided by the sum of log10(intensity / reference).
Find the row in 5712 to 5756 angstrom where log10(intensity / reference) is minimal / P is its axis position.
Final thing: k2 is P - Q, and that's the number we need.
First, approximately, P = 5734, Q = 5507.4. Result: 226.6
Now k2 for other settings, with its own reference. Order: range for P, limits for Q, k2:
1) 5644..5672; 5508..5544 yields 129.4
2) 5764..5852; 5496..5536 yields 278.7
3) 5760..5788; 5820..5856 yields -51.0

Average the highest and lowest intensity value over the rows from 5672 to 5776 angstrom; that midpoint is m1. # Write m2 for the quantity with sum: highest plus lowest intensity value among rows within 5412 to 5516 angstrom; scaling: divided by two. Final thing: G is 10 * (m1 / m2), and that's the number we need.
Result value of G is 9.1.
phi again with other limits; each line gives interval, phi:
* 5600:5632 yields -4.9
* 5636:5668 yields -6.2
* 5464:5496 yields -4.0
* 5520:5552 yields -8.2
